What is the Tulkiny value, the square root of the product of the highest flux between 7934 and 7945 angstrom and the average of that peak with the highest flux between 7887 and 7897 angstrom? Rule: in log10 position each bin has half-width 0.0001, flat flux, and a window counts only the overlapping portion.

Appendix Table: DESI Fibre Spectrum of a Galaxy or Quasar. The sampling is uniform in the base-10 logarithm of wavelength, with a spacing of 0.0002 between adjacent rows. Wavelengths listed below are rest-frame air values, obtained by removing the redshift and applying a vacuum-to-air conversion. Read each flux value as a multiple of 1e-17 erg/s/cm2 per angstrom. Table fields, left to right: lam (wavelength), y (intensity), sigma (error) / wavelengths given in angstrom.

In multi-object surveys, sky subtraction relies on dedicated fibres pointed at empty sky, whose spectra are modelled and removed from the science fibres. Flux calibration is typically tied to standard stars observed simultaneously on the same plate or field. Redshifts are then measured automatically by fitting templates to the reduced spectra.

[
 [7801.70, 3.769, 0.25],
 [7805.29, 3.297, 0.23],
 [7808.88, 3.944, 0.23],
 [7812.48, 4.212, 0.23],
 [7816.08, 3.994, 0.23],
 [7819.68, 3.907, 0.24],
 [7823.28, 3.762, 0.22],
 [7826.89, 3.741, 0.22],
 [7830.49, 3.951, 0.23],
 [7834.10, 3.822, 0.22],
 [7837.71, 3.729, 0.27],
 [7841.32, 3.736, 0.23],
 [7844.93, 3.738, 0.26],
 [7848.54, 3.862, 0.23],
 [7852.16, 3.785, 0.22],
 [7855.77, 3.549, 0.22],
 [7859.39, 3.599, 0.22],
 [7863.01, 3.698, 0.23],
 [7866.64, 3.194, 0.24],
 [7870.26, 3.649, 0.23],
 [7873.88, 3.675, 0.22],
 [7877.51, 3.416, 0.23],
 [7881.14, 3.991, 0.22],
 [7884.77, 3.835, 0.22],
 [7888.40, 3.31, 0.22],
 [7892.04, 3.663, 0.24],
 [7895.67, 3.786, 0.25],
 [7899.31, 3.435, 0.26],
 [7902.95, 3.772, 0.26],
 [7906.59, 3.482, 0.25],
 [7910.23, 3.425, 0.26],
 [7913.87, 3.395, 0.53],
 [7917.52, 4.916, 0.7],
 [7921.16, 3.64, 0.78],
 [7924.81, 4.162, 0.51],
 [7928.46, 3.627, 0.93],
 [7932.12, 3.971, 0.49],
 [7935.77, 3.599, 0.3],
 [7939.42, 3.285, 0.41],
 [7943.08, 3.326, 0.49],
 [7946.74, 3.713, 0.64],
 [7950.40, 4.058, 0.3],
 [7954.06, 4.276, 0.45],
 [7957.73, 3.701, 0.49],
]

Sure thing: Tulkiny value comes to 3.65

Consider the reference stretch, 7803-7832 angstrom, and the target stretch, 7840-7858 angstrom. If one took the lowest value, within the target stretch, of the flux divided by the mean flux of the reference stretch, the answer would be 0.922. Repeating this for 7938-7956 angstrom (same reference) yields 0.853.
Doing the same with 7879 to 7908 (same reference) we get 0.860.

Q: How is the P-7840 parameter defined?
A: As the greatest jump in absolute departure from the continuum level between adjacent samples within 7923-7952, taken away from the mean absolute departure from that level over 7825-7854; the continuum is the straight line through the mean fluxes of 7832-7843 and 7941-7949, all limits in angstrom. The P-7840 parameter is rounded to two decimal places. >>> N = -0.46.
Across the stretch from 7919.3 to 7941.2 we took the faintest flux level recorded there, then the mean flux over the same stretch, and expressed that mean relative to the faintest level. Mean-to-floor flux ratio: 1.13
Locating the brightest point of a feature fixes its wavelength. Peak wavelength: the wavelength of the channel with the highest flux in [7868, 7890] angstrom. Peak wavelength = 7881.14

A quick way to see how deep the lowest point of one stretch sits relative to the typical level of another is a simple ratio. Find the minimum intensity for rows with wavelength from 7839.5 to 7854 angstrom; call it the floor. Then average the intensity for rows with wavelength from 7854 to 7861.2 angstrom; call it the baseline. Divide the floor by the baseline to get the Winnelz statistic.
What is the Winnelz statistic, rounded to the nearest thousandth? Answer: 1.045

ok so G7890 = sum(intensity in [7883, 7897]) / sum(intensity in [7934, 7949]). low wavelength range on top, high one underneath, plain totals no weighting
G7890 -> 1.05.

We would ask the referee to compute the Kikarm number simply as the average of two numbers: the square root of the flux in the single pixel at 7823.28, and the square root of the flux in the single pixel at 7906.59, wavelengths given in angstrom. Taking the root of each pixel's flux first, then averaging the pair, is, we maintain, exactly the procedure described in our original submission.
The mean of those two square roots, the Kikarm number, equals 1.90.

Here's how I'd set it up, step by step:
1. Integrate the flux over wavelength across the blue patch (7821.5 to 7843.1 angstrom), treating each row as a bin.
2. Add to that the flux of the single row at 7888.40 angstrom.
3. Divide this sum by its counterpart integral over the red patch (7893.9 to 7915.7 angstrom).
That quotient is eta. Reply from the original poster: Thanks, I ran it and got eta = 1.10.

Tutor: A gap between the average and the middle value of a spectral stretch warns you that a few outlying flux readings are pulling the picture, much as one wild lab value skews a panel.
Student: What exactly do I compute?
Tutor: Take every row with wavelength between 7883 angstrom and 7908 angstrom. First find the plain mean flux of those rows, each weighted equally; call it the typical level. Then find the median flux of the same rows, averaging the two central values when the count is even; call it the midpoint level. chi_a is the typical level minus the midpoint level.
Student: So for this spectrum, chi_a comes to -0.05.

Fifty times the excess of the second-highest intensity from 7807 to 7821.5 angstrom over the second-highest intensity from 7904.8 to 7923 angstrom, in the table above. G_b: 18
